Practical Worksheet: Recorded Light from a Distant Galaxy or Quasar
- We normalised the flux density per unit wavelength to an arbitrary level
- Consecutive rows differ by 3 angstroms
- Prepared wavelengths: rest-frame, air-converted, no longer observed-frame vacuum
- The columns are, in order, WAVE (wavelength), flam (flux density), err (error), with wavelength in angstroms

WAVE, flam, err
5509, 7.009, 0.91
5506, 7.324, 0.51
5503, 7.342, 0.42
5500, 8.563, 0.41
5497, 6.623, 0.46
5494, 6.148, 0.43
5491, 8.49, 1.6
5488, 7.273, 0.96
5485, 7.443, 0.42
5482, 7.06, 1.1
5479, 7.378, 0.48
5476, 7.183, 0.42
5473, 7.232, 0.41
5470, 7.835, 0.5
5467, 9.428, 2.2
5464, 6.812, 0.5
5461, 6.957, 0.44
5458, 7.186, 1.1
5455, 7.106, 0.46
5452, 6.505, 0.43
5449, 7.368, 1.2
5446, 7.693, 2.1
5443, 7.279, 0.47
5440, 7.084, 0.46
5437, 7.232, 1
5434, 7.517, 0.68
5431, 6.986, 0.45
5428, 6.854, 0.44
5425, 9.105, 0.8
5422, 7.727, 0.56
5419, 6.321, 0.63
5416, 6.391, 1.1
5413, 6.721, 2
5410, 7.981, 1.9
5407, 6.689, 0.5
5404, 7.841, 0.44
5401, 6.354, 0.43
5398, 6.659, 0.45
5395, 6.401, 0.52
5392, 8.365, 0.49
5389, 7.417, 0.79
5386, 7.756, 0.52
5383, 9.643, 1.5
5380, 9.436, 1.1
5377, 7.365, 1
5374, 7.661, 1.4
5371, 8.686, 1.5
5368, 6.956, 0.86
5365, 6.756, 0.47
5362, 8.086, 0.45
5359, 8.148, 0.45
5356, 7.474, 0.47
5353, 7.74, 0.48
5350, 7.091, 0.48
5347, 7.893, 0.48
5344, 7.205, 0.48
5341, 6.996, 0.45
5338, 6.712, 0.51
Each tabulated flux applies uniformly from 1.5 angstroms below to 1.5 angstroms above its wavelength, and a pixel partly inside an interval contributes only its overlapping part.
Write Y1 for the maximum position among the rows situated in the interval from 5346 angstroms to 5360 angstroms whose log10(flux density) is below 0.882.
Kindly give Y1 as 5356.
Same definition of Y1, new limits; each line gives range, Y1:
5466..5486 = 5485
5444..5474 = 5473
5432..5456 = 5455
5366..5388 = 5377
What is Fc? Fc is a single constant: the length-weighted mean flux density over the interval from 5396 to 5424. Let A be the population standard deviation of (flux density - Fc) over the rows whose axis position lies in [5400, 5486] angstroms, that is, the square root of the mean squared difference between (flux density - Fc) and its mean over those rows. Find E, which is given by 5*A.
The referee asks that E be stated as 3.5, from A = 0.70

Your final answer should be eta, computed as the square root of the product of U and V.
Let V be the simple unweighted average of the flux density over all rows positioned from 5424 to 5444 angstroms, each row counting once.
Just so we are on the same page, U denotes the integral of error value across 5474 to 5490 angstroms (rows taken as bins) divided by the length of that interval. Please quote 2.3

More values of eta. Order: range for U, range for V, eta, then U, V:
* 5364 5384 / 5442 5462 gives 2.8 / 1.1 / 7.2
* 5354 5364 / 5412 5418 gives 1.7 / 0.5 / 6.6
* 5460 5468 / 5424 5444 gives 2.7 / 1.0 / 7.4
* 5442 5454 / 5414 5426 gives 2.8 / 1.0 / 7.4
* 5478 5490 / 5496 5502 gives 2.4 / 0.8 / 7.6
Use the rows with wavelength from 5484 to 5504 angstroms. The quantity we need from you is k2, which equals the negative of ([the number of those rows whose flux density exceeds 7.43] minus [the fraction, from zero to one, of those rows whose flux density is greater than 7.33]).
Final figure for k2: -2.4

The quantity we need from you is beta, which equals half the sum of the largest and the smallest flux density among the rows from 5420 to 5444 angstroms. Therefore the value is 8.0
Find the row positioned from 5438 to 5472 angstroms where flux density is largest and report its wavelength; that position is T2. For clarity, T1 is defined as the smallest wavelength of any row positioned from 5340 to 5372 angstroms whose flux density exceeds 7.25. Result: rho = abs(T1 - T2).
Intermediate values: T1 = 5347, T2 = 5467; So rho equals 120 angstroms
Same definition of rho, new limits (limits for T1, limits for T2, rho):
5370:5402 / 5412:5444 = 54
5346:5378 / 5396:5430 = 78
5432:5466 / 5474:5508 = 66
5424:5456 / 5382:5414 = 42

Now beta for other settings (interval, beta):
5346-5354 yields 7.5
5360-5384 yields 8.2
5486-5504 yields 7.4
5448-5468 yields 8.0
